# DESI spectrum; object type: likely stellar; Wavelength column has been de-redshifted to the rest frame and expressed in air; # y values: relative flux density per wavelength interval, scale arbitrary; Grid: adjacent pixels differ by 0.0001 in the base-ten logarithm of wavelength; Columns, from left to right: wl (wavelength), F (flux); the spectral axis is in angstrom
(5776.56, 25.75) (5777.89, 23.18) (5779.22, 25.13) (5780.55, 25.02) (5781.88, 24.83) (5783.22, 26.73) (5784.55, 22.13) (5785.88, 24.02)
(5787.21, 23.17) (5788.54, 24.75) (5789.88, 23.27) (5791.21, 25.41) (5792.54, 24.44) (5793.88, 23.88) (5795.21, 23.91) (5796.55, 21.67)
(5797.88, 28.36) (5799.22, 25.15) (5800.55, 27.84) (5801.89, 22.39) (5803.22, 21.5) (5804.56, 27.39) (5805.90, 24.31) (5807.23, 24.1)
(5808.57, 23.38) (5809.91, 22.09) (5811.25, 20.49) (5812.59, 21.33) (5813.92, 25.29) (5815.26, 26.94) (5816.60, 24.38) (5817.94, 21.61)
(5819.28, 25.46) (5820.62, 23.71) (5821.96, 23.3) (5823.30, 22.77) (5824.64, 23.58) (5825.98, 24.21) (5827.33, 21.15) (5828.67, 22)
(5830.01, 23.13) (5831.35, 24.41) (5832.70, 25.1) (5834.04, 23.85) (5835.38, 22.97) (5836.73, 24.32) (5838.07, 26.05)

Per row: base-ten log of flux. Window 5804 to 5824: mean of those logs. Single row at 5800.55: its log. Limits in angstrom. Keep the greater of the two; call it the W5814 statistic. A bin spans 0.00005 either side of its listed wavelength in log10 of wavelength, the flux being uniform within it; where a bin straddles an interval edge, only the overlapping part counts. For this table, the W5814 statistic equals 1.445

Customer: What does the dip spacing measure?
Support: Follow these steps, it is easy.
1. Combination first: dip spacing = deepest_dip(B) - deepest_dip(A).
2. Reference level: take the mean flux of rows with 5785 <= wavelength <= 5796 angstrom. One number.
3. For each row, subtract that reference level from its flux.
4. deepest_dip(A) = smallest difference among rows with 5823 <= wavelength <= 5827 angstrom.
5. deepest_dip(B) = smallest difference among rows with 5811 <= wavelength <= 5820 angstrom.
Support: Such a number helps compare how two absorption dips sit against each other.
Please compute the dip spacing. -2.3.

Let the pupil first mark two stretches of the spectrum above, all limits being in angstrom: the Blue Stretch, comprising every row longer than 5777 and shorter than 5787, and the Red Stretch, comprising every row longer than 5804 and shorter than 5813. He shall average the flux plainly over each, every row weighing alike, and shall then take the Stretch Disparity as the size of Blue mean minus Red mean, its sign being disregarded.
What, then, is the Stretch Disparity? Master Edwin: 1.1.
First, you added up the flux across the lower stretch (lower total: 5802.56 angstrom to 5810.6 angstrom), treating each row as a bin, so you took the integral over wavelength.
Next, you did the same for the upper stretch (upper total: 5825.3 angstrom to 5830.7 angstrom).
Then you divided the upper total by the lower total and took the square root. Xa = 0.80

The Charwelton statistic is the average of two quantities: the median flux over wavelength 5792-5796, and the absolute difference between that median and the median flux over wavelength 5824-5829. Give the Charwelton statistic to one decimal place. 12.5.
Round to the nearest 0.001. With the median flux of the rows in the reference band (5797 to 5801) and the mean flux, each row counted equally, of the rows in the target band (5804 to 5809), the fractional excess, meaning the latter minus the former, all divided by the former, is -0.109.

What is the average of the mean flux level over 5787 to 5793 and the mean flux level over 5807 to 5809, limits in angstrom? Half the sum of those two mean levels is 24.0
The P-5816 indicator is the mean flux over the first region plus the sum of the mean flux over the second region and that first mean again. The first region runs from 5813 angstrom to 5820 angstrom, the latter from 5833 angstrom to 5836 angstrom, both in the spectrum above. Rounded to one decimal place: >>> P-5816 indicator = 72.9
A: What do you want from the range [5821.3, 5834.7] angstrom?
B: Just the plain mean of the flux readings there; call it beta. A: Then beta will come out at 23.35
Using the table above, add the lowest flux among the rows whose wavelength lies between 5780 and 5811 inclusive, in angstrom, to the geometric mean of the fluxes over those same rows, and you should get 45.8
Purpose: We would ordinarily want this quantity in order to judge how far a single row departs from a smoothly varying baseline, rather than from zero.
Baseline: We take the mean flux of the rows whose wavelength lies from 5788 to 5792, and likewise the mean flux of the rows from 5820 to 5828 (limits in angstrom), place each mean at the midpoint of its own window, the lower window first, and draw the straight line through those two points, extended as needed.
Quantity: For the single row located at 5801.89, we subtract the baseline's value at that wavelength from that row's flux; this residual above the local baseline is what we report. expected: -1.6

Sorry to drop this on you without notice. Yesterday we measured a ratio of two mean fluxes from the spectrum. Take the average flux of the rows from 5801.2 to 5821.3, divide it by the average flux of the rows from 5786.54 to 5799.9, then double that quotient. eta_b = 1.94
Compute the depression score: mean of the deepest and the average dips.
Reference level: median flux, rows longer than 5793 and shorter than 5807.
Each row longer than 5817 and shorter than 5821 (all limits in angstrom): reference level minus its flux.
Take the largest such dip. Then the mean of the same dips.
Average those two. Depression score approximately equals 1.5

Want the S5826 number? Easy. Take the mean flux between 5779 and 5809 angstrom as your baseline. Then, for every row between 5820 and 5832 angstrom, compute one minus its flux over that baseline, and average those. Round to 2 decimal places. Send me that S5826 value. 0.05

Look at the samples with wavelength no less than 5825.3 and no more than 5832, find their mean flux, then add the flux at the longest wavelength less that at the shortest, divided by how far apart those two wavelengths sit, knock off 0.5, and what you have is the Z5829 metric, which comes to 22.5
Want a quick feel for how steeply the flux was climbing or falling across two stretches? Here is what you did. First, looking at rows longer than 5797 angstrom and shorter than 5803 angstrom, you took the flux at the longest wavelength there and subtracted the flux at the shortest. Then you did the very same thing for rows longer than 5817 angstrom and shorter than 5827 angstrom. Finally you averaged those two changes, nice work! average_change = -1.7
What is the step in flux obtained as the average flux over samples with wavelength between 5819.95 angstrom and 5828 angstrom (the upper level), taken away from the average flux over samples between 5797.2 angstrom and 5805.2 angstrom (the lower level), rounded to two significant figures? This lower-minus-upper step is 2.3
